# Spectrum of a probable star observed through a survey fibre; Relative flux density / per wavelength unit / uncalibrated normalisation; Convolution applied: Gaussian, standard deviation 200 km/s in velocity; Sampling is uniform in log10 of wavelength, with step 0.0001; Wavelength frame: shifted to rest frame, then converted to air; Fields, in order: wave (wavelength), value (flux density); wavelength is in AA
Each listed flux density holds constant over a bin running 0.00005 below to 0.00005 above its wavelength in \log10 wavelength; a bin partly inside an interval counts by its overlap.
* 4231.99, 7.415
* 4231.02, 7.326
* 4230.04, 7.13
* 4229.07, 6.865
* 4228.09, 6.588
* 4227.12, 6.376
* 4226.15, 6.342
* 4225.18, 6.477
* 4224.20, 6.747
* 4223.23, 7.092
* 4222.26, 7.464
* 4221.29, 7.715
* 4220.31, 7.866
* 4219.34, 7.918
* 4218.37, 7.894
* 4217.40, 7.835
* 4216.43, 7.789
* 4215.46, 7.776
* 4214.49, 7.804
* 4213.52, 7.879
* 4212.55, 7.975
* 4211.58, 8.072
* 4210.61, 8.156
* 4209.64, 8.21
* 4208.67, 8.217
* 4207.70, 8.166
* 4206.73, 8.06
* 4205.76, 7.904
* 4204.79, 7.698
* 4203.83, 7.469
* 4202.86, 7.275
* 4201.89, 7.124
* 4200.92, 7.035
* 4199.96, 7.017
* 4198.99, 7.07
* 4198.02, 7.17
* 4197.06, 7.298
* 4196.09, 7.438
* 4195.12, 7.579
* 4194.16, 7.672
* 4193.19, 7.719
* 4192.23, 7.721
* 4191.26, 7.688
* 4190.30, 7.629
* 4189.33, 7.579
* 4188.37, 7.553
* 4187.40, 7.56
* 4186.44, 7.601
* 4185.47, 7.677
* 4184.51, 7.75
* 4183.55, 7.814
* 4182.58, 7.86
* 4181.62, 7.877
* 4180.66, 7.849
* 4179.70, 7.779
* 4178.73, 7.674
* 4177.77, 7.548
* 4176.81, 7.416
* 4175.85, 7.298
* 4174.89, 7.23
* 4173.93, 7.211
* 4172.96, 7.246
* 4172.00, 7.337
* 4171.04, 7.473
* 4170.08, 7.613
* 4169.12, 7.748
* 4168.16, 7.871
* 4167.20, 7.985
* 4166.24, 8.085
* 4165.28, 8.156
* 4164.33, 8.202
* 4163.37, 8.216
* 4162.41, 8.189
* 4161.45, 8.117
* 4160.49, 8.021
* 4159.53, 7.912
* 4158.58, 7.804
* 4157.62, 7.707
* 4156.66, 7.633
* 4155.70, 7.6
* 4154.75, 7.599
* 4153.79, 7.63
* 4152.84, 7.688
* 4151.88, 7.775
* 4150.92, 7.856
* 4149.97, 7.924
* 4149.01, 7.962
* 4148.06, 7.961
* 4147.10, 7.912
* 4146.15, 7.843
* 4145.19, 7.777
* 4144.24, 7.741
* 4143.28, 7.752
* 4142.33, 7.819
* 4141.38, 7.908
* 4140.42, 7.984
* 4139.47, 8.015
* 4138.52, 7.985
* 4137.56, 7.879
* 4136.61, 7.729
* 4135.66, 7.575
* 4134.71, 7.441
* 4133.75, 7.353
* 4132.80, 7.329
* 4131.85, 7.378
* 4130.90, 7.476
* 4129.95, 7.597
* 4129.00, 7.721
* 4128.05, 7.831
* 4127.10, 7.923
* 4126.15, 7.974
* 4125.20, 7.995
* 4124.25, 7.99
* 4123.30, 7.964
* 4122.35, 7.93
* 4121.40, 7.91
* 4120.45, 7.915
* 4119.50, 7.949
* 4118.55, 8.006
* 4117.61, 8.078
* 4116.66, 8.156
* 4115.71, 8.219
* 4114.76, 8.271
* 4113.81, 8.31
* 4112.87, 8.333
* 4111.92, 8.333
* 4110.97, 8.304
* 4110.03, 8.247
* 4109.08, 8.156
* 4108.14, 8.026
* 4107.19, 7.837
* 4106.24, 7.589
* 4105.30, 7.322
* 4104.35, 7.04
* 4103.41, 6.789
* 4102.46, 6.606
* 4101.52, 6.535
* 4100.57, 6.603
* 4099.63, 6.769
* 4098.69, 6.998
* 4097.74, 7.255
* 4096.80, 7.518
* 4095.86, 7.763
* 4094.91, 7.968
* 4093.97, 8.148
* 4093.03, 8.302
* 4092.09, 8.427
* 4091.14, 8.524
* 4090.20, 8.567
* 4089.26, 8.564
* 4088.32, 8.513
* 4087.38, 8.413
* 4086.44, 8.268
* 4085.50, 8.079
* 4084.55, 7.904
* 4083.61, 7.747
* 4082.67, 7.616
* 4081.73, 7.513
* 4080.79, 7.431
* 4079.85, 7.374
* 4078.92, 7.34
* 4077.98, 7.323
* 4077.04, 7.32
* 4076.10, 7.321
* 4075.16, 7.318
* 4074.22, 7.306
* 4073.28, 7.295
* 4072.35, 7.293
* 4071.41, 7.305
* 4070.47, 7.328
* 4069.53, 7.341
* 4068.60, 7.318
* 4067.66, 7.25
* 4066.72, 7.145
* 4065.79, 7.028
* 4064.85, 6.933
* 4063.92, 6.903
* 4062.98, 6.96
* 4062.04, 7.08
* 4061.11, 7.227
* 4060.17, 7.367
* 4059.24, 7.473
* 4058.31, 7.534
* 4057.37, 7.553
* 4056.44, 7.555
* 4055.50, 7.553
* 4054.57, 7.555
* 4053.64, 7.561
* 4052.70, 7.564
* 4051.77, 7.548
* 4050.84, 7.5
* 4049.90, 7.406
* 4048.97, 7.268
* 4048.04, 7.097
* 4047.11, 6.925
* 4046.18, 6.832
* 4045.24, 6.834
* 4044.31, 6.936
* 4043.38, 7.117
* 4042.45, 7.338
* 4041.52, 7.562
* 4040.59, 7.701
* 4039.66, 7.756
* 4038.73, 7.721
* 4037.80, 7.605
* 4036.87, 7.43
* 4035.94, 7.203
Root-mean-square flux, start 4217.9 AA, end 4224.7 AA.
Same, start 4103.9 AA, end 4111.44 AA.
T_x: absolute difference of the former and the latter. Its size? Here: 0.29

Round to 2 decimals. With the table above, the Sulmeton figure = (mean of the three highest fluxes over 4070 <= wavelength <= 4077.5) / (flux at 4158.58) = 0.94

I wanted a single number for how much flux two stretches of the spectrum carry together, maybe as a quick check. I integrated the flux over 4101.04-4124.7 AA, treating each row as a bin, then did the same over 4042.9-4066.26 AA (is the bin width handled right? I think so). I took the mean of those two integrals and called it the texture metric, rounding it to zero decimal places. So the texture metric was 177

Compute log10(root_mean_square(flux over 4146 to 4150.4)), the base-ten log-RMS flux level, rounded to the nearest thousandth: 0.899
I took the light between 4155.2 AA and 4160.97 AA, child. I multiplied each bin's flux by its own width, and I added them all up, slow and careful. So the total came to 45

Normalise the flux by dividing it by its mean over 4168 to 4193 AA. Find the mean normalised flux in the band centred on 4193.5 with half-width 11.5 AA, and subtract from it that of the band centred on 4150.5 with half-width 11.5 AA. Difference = -0.044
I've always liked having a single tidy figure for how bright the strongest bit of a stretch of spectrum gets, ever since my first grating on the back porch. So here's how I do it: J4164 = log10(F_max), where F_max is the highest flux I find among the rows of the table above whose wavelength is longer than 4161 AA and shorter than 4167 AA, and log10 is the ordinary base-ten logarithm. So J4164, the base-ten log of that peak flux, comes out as 0.915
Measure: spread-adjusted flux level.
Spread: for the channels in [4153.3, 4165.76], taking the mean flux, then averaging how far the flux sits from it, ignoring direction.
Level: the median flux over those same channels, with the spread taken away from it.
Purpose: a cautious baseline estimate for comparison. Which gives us 7.69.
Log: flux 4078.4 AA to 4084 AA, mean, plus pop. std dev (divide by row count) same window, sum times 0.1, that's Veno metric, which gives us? 0.765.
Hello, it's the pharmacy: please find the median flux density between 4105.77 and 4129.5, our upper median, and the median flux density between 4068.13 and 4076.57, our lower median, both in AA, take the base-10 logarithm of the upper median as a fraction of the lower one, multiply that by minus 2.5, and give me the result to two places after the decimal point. -0.10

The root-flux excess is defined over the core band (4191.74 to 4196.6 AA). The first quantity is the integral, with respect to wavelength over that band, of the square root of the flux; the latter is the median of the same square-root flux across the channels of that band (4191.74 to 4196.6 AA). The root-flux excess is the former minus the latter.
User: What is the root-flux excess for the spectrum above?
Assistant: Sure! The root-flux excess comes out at 10.6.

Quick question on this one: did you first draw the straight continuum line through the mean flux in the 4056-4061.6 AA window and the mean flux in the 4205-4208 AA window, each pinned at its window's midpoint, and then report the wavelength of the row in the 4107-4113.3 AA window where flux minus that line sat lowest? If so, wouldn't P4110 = 4107.19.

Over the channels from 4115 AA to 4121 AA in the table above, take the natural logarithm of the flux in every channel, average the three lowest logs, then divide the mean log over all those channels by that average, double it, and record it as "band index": 2.012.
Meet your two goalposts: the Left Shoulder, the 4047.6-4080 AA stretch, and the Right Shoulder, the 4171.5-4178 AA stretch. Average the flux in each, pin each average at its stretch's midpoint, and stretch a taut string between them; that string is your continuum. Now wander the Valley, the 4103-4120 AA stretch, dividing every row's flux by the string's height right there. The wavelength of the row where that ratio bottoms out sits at 4103.41 AA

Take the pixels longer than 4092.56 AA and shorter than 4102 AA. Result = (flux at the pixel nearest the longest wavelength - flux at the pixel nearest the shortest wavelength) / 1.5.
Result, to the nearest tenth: -1.2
